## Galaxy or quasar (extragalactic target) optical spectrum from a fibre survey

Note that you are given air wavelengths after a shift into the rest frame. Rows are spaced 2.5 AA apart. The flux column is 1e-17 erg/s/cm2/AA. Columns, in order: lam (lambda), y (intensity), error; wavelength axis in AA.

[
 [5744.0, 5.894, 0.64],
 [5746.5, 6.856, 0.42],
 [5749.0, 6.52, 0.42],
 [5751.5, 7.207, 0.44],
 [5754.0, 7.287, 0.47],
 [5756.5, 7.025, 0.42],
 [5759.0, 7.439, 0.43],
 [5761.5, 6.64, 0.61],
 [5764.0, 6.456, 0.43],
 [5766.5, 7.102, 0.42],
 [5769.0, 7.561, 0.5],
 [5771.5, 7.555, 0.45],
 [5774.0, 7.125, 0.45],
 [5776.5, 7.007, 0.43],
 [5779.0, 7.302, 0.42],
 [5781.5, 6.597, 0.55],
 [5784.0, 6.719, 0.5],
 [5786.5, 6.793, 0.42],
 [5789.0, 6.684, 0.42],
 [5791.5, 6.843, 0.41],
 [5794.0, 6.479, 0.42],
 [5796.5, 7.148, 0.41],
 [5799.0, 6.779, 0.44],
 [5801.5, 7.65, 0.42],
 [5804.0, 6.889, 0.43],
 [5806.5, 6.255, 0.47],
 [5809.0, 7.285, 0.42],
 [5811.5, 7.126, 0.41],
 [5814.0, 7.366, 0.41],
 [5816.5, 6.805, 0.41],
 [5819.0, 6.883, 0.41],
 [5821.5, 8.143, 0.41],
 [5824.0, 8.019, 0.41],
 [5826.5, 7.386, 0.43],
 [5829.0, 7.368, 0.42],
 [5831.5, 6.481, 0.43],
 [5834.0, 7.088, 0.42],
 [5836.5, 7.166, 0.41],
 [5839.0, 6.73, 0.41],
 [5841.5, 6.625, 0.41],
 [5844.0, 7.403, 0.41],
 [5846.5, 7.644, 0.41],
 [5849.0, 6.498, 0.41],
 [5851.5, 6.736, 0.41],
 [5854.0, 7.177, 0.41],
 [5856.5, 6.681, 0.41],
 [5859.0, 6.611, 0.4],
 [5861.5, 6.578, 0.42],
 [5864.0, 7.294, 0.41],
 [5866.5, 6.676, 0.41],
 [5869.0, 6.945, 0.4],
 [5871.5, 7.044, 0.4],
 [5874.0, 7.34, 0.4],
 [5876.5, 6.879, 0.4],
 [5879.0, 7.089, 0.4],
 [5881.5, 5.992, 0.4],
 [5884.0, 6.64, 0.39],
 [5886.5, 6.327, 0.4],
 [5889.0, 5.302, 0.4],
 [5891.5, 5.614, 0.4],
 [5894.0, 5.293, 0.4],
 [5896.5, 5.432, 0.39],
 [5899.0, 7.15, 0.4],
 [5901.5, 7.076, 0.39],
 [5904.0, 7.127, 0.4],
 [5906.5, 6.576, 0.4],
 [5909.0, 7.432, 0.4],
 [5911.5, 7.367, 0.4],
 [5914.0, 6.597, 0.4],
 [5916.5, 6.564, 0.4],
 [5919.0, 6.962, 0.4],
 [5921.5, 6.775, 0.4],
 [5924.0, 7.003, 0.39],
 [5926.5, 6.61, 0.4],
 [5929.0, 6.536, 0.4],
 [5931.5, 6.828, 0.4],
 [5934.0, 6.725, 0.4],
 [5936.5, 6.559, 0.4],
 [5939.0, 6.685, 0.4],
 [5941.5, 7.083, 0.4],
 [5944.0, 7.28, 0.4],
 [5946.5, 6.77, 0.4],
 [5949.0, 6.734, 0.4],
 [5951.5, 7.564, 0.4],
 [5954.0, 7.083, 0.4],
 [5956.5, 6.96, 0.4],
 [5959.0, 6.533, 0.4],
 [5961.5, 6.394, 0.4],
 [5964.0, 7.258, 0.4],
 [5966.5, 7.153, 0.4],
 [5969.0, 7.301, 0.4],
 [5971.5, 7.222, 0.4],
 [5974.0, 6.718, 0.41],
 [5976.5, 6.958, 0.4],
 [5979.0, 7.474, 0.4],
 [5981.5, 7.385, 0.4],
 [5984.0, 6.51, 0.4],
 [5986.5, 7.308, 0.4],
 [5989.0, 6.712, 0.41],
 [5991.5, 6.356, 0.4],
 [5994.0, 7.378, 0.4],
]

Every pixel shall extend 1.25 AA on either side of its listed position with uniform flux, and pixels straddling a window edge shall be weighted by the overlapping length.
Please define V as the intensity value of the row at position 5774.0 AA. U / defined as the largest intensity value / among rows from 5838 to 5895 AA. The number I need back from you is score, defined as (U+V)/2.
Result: 7.38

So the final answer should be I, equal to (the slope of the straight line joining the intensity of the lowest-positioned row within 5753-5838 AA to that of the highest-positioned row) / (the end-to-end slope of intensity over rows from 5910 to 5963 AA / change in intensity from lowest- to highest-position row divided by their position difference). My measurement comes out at 0.1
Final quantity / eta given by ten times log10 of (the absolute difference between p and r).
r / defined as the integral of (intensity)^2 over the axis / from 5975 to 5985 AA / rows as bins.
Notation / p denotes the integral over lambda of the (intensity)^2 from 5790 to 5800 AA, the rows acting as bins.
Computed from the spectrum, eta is 16.0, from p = 464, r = 504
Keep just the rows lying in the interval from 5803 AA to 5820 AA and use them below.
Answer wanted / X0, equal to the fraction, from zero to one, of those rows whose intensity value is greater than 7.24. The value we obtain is 0.3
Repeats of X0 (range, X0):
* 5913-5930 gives 0.0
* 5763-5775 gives 0.4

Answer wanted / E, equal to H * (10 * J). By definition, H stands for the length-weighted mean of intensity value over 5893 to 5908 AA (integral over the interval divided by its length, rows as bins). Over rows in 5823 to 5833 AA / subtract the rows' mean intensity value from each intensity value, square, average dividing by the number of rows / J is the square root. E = 35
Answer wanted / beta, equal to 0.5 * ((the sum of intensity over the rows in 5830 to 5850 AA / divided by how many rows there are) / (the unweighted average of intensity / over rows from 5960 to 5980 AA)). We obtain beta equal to 0.493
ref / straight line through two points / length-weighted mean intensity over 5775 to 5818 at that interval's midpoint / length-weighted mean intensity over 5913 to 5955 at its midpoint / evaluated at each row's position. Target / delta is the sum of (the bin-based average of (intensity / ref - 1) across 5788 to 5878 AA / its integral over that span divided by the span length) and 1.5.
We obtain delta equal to 1.52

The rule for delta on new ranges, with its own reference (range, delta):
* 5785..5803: 1.50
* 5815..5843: 1.54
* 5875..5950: 1.47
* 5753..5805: 1.51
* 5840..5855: 1.52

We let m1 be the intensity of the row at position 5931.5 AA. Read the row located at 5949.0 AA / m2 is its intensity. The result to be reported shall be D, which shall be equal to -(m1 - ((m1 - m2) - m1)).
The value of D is -13.6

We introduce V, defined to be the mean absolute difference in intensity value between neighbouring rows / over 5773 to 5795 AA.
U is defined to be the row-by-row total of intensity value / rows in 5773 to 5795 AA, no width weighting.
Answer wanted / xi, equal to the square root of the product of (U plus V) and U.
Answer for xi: 61.7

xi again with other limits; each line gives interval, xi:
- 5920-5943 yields 60.9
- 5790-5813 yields 62.8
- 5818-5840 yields 65.5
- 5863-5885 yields 62.1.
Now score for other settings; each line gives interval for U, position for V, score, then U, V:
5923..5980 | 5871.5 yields 7.30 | 7.564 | 7.044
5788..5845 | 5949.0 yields 7.44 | 8.143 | 6.734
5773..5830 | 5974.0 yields 7.43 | 8.143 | 6.718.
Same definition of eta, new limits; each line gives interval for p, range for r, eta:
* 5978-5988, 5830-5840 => 15.8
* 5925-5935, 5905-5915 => 16.6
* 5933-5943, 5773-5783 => 14.9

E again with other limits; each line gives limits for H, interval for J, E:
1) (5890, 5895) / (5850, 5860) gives 12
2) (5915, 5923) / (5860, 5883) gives 26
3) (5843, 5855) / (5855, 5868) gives 19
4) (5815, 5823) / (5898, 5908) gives 17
